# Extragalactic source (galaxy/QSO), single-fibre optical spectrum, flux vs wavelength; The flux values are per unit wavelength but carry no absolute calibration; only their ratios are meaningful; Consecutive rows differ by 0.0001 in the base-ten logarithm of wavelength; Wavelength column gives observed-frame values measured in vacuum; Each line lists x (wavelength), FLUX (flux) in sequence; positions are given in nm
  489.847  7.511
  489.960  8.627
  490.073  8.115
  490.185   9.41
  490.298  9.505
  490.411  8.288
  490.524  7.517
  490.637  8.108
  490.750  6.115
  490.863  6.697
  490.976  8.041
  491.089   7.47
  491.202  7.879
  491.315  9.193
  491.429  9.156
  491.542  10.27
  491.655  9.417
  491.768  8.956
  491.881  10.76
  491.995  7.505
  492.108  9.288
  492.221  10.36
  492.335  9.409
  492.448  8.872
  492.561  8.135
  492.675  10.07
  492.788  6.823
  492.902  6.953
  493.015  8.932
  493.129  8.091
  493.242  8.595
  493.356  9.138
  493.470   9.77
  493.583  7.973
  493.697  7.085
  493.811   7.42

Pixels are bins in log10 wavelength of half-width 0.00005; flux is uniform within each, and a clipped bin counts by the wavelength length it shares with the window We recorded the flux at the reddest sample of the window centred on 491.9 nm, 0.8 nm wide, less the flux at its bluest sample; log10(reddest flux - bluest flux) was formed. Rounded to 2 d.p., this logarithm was -1.05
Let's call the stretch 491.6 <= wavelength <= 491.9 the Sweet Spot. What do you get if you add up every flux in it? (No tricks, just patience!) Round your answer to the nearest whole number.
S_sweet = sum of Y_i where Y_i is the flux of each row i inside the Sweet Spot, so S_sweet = 29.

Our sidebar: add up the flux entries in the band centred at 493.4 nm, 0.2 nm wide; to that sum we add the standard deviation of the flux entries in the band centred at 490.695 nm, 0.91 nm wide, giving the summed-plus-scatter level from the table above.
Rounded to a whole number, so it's 20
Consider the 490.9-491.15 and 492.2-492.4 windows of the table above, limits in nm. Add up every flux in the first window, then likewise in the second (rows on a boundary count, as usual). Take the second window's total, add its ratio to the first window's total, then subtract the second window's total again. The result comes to 1.27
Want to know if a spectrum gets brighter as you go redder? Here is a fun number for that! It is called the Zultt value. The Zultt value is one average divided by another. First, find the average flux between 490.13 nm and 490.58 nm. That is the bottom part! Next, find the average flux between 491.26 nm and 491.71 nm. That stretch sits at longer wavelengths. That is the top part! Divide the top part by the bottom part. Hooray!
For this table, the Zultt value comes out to 1.10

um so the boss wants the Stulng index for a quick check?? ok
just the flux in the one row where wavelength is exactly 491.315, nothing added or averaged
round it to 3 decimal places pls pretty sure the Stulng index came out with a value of 9.193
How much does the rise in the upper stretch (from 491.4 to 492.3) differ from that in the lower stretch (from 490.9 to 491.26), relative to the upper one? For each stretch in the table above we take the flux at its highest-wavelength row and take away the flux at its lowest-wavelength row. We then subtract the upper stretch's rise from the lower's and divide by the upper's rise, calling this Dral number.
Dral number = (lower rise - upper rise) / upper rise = -1.1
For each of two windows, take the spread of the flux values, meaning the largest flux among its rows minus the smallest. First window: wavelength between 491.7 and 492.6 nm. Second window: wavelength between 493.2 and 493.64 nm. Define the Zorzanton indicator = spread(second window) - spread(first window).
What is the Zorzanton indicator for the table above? -1.5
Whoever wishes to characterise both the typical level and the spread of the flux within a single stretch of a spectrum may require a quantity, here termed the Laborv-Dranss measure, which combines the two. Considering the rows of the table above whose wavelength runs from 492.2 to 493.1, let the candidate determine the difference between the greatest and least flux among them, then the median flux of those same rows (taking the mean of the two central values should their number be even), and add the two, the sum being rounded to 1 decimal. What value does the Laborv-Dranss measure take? 12.4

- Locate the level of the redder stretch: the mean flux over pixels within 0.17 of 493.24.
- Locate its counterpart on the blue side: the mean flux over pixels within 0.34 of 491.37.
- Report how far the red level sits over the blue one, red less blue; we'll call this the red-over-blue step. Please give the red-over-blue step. -0.3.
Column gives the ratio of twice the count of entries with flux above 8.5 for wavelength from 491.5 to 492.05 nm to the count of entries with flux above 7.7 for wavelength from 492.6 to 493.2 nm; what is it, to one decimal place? 2.7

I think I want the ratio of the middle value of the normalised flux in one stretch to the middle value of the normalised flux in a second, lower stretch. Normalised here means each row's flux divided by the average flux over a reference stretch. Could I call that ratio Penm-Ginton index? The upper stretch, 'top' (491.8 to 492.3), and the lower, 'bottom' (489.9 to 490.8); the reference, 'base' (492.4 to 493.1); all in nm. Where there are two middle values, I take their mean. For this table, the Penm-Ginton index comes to 1.20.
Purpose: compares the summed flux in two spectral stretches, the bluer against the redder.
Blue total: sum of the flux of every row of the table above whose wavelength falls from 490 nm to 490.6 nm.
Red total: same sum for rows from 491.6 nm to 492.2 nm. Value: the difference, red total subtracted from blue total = -3.1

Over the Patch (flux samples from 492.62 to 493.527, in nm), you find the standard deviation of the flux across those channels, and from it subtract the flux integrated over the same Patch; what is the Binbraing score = -6.6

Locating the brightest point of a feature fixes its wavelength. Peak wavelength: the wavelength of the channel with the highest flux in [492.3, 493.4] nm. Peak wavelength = 492.675 nm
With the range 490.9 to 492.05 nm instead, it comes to 491.881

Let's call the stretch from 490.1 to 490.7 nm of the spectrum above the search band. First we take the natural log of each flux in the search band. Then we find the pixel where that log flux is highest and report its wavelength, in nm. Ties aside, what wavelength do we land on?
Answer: 490.298 nm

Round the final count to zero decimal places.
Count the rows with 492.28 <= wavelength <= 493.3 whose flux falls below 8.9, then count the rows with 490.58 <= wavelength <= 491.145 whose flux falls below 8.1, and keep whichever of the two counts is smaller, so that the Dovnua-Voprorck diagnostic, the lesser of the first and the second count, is 4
